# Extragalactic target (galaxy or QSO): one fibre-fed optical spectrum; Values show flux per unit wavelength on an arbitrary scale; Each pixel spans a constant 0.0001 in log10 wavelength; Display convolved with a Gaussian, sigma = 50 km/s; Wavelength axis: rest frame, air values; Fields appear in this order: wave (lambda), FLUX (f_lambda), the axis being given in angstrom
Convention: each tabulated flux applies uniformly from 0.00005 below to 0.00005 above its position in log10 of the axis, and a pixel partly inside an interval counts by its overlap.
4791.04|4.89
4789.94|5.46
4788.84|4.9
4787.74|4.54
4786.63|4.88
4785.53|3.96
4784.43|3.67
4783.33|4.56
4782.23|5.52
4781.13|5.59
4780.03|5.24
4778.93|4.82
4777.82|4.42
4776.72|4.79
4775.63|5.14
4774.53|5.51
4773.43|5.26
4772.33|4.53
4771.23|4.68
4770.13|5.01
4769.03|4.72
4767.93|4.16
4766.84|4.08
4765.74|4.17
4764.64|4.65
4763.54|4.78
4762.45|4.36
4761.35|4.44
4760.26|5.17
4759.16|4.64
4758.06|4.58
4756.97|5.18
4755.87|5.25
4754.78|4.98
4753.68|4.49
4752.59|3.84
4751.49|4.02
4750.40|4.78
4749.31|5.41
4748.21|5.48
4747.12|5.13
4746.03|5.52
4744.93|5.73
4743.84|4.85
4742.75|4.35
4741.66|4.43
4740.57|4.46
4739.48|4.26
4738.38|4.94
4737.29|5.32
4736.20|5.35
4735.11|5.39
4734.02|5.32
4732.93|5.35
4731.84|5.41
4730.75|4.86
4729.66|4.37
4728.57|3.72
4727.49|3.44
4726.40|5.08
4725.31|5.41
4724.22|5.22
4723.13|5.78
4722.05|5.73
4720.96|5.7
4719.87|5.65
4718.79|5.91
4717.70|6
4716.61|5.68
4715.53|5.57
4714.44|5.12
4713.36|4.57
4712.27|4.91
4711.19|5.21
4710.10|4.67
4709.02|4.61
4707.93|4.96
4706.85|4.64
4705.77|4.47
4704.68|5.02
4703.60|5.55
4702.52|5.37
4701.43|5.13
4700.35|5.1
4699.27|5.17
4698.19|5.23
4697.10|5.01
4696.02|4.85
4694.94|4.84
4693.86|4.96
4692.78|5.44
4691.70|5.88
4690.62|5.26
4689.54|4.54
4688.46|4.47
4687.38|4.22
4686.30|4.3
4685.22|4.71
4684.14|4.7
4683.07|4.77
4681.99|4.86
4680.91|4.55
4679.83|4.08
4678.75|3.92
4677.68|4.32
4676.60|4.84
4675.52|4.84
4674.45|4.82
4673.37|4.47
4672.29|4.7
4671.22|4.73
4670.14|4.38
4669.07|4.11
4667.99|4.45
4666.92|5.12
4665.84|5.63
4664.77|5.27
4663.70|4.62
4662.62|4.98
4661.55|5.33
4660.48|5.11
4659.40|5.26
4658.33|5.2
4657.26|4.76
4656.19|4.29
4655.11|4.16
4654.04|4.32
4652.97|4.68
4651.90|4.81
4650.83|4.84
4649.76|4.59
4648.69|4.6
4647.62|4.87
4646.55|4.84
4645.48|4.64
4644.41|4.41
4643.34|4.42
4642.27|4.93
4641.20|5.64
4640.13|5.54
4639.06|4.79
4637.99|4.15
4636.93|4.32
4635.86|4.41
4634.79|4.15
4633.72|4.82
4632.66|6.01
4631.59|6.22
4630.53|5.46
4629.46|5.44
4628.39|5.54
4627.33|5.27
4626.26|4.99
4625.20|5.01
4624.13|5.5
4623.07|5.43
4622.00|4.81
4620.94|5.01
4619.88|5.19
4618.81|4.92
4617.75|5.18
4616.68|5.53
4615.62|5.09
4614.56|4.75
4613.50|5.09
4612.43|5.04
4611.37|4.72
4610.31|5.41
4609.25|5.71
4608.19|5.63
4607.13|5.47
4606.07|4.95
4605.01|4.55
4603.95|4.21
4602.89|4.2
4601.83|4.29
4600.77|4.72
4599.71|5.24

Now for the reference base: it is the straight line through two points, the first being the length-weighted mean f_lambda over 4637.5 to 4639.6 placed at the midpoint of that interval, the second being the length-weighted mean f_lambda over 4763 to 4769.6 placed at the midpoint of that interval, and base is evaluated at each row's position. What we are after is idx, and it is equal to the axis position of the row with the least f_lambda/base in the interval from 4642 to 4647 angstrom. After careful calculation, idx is 4644.41 angstrom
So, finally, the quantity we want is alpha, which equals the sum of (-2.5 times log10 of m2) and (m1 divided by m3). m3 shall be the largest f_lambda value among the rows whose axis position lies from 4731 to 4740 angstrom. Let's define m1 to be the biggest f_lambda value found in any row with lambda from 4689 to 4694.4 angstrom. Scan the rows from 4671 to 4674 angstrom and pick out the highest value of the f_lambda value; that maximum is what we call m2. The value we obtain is -0.60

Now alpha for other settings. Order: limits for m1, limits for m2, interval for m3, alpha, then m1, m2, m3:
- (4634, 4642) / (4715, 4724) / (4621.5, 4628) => -0.92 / 5.64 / 6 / 5.5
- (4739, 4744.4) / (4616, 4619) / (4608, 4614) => -1.01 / 4.85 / 5.53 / 5.71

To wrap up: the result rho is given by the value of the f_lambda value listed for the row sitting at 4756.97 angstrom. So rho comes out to 5.18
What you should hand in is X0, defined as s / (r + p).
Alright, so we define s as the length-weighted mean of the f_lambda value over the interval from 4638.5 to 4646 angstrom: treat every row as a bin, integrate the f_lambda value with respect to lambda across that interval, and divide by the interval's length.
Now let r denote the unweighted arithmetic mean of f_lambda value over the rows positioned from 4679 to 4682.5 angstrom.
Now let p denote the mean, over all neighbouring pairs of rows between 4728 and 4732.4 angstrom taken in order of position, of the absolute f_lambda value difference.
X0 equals 0.97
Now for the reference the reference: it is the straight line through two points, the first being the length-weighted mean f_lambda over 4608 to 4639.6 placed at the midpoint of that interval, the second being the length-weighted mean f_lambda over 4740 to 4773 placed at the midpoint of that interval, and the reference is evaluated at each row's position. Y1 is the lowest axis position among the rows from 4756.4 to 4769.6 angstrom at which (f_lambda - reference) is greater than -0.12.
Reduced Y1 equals 4756.97 angstrom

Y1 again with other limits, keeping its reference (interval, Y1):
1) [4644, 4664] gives 4658.33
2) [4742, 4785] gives 4743.84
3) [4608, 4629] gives 4608.19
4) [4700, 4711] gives 4700.35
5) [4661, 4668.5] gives 4661.55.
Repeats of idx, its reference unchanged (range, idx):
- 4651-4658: 4655.11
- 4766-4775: 4766.84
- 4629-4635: 4634.79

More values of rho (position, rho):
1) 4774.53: 5.51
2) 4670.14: 4.38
